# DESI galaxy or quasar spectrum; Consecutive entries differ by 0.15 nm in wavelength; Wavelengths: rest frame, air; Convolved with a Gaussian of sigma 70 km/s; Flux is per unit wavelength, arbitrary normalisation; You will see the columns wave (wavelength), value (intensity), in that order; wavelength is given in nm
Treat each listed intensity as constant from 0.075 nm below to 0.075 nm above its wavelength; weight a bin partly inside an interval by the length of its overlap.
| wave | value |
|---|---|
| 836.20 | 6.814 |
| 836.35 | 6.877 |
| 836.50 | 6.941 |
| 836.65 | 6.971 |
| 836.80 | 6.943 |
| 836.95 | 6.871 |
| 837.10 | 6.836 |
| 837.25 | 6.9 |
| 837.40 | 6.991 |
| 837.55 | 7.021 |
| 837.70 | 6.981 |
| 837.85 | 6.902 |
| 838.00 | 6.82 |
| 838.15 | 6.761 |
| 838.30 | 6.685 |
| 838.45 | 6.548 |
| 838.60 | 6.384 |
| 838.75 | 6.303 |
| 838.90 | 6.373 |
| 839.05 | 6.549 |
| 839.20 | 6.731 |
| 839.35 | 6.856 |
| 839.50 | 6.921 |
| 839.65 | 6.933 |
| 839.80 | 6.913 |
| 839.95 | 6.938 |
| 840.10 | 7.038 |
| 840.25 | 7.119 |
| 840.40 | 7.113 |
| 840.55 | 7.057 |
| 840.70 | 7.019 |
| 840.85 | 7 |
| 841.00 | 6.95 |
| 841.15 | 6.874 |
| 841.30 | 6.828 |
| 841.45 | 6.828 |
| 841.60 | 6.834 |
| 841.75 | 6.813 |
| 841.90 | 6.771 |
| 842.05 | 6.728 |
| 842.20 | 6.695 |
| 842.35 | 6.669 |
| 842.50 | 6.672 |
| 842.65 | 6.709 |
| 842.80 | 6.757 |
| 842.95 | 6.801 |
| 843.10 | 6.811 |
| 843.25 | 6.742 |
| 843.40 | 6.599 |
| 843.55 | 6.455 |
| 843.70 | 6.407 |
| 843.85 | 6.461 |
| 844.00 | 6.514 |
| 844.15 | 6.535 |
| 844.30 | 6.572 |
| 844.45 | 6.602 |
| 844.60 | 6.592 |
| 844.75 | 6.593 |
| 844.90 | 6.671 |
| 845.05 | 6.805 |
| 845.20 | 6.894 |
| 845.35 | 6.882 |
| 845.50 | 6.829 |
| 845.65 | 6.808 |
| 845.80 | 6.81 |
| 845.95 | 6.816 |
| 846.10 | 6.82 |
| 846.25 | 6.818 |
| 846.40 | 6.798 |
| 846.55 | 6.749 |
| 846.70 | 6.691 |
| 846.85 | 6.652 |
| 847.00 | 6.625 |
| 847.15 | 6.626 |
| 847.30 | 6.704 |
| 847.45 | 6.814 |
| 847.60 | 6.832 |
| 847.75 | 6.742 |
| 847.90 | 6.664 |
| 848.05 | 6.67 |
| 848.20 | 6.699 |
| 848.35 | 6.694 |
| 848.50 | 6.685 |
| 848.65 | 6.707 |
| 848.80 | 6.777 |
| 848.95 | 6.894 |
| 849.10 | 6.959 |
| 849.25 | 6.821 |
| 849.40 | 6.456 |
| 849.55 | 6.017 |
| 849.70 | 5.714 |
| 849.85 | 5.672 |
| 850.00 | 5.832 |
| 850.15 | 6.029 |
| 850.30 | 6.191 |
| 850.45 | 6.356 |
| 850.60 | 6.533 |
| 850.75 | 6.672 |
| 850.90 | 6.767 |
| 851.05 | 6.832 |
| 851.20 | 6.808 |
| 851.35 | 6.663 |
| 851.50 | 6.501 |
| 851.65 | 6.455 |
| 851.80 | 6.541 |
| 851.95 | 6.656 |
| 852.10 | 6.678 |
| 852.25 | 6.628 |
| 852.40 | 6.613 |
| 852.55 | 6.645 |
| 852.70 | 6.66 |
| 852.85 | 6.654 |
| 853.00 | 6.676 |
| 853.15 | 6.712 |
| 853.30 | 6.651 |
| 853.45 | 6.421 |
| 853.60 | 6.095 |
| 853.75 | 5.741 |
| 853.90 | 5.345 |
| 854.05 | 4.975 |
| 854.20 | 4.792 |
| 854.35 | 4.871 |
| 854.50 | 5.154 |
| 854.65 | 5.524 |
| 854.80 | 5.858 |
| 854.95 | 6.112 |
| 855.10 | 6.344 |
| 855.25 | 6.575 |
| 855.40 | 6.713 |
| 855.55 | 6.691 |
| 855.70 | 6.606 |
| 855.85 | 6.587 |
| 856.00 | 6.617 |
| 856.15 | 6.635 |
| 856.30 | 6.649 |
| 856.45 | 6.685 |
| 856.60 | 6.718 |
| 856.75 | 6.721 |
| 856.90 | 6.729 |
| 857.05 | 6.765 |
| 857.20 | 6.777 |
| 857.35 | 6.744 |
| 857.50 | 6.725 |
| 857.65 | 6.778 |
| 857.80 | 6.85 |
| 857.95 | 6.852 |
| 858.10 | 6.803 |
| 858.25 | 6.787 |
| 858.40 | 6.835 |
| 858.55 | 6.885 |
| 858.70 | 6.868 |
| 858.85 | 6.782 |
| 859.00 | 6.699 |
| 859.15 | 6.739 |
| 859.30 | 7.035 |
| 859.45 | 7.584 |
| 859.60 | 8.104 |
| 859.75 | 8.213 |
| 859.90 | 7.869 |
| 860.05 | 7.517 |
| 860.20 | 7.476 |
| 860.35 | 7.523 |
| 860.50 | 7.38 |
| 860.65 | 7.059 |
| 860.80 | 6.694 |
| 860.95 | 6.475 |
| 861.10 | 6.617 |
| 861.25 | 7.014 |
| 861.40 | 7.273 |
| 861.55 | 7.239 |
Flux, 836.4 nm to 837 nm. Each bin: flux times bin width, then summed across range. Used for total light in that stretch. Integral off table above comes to 4.16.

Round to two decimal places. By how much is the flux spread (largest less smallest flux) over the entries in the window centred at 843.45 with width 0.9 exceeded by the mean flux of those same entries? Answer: 6.18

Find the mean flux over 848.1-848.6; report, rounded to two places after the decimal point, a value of 6.69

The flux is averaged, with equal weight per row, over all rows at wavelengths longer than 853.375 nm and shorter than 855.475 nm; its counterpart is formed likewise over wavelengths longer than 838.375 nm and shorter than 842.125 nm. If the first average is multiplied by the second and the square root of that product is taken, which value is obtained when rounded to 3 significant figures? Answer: 6.26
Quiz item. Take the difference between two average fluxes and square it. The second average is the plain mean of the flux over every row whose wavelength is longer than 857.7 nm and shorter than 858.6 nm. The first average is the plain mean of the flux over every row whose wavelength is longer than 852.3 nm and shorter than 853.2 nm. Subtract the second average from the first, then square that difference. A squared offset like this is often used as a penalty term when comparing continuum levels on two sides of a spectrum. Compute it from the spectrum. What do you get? 0.03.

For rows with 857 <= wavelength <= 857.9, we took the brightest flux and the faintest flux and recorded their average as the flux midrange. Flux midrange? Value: 6.79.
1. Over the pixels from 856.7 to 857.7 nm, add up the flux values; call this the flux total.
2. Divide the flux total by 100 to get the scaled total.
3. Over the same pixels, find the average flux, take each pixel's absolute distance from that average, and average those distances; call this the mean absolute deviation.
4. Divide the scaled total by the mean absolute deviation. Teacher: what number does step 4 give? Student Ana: 22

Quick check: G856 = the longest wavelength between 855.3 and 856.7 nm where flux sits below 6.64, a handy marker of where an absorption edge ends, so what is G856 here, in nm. 856.15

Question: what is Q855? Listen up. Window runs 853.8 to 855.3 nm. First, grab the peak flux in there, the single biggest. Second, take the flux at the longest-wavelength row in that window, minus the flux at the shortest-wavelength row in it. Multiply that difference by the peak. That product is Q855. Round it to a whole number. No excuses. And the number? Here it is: 8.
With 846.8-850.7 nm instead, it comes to -1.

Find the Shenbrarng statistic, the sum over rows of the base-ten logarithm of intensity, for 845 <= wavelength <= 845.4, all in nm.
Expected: 2.51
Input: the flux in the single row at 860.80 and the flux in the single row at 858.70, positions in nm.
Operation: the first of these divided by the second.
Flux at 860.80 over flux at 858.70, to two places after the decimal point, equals 0.97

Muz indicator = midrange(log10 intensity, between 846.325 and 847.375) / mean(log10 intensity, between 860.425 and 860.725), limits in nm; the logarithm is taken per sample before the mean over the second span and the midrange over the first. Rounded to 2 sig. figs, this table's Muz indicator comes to 0.96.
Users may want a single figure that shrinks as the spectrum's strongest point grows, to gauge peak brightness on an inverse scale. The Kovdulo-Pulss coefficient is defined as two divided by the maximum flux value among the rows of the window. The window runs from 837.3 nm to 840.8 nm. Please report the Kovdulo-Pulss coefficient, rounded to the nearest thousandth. 0.281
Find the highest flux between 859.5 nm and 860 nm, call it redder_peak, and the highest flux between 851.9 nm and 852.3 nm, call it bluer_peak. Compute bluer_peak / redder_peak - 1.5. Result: -0.69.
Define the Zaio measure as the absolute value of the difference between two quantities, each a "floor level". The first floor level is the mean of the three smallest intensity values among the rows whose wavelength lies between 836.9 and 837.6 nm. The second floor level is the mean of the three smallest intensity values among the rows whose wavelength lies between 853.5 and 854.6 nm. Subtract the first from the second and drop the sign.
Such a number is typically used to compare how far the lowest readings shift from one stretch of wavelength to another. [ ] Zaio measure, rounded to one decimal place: 2.0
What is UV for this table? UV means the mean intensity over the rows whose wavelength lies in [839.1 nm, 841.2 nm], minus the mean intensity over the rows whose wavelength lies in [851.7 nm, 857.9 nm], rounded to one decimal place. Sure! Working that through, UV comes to 0.6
